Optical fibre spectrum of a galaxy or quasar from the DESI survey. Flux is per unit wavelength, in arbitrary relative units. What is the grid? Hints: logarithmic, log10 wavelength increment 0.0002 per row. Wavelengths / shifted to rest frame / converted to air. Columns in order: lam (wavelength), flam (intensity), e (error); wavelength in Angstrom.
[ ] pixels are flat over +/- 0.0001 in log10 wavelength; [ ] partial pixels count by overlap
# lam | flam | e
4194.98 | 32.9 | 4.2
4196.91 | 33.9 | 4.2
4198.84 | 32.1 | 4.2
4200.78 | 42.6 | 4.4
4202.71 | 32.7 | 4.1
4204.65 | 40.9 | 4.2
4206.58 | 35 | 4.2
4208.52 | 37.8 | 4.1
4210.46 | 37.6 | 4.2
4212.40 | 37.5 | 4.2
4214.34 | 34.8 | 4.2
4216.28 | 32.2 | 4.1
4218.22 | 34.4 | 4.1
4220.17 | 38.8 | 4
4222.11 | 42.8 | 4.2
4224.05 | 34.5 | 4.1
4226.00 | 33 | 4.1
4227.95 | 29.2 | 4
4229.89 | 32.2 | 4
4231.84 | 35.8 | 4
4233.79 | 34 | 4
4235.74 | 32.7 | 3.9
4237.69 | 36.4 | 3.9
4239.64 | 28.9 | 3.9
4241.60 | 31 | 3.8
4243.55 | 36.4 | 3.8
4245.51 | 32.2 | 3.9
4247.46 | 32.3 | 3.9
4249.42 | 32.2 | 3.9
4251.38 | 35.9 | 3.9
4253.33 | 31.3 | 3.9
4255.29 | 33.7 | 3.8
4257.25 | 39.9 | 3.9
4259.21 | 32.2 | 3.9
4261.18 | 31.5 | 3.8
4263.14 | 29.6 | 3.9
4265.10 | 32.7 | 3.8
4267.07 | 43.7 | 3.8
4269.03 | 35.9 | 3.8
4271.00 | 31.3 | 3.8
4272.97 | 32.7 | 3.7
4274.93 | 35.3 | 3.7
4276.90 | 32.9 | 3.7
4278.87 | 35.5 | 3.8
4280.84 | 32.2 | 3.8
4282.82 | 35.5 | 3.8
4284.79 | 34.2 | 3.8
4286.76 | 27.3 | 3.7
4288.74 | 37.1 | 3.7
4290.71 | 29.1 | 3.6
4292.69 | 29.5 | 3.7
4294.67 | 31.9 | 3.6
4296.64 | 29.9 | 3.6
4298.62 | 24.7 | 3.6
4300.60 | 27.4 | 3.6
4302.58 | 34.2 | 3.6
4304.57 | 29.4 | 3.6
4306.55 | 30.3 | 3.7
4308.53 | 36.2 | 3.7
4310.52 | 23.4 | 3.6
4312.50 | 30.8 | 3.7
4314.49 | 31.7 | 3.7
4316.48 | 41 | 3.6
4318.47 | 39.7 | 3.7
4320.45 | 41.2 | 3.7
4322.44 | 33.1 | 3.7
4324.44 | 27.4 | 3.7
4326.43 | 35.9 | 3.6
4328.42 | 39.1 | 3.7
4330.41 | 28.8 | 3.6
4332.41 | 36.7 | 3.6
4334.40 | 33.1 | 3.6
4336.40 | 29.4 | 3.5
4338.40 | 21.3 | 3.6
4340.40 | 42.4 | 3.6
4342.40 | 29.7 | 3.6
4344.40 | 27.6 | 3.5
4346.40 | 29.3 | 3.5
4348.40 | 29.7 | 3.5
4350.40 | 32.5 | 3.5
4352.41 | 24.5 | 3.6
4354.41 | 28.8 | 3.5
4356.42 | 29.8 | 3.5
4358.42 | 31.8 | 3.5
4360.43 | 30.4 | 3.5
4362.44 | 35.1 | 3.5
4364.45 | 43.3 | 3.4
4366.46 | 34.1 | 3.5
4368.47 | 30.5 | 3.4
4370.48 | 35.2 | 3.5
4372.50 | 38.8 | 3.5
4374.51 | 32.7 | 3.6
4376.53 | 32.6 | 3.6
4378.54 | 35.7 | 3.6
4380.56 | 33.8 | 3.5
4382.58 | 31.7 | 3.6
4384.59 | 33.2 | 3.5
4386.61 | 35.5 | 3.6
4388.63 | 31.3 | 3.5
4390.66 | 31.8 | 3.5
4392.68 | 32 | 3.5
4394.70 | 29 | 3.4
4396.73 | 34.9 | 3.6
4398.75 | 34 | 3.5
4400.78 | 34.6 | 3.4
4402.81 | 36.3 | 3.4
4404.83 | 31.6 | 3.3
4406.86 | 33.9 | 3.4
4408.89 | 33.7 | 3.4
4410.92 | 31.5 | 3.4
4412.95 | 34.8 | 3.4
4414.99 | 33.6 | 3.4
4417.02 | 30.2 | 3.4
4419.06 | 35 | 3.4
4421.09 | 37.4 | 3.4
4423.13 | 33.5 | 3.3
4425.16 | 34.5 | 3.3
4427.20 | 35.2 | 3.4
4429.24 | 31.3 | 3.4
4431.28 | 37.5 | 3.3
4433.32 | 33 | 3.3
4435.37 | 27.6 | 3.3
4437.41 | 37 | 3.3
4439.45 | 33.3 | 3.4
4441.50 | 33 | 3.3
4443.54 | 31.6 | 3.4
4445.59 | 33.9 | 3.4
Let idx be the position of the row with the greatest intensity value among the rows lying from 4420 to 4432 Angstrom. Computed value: 4431.28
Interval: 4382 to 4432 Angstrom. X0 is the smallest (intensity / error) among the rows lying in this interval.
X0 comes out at 8.5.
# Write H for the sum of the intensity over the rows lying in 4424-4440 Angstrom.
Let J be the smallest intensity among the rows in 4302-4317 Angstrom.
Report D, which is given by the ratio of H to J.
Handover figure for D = 11.5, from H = 269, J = 23.4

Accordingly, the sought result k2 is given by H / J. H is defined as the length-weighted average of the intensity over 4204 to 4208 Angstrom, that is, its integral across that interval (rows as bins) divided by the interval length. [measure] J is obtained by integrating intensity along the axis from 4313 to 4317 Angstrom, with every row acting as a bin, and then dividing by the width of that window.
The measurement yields 1.08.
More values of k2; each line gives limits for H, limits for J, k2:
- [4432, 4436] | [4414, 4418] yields 0.97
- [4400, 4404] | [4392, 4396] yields 1.15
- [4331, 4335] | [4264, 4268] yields 0.91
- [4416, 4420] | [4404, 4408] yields 0.99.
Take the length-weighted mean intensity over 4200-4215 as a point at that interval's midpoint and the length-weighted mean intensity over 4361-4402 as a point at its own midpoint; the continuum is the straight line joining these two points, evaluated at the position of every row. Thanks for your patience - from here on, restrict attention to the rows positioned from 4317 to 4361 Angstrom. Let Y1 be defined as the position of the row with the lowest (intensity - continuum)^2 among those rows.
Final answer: 4326.43 Angstrom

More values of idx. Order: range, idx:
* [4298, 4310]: 4308.53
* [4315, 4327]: 4320.45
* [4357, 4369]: 4364.45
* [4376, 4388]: 4378.54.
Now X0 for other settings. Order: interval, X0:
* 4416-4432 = 8.9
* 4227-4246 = 7.3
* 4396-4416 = 9.3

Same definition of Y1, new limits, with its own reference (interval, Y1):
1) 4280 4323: 4282.82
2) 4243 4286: 4243.55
